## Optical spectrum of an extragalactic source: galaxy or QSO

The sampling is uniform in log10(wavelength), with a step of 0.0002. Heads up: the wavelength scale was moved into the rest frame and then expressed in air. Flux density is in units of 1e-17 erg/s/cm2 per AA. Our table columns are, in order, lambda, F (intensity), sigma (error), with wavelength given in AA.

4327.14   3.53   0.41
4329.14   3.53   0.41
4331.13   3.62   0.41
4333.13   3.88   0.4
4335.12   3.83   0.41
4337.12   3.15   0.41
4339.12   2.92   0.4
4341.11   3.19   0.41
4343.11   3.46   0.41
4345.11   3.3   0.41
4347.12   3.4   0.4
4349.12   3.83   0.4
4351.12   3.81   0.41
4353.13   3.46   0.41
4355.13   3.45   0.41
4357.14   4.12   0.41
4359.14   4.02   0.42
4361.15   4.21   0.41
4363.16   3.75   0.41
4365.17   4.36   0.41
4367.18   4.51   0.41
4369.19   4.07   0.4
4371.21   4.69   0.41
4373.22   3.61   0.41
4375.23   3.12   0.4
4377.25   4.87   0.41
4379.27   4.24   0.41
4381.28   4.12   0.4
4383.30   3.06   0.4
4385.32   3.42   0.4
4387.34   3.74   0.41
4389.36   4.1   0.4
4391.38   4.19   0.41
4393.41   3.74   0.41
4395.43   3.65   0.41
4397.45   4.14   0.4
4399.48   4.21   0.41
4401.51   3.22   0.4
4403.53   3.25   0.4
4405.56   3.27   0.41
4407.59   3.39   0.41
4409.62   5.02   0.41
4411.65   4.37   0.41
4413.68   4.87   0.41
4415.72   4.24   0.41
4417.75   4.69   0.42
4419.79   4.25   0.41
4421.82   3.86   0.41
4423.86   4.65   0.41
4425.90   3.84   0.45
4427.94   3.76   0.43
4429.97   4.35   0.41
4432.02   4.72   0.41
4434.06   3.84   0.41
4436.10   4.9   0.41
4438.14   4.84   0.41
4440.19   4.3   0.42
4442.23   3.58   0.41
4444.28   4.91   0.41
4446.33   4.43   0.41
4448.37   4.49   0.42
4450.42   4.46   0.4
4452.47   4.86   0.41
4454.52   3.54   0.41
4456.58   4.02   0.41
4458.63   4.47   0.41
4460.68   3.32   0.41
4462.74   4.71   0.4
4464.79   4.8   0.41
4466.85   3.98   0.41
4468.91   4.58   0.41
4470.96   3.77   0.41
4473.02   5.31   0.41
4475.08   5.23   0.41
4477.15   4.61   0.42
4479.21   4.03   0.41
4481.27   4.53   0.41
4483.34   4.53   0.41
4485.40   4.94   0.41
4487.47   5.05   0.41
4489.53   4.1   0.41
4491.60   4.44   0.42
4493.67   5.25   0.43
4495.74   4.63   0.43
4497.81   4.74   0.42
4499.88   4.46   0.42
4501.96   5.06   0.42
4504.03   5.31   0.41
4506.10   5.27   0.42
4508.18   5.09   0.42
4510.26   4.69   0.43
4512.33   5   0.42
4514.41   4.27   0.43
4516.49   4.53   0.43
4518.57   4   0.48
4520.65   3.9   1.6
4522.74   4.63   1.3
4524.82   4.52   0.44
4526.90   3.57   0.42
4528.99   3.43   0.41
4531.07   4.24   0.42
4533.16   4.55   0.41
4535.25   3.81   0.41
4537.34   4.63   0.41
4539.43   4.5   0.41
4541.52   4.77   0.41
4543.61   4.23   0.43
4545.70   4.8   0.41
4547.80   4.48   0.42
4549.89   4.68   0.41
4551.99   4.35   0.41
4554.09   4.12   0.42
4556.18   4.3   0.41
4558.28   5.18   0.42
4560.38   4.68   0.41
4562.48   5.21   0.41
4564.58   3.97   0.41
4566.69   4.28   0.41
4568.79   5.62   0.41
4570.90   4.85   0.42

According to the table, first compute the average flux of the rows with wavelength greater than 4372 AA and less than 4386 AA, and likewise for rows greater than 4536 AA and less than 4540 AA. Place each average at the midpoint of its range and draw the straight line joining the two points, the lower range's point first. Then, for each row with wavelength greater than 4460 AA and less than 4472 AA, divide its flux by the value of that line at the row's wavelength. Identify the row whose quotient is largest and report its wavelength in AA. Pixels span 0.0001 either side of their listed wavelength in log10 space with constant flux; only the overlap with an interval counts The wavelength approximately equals 4464.79 AA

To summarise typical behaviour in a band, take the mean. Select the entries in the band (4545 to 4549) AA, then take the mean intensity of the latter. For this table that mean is 4.6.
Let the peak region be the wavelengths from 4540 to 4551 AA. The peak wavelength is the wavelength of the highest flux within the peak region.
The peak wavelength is 4545.70 AA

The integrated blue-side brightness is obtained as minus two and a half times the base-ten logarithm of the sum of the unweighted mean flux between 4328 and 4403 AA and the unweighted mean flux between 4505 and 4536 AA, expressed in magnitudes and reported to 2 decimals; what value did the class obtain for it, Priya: -2.28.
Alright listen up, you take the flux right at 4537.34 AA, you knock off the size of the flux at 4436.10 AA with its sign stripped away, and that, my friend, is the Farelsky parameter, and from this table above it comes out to -0.27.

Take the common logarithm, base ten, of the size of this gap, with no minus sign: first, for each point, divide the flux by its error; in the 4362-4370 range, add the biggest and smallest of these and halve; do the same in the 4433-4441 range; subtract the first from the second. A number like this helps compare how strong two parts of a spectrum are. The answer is -0.2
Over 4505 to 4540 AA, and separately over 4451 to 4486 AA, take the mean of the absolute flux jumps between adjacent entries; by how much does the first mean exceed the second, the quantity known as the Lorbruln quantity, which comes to -0.22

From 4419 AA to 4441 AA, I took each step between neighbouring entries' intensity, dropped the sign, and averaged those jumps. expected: 0.56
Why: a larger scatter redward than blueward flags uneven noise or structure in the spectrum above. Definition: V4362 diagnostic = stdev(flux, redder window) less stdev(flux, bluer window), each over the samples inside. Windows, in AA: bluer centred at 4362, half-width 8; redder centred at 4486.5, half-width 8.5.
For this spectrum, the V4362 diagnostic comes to 0.10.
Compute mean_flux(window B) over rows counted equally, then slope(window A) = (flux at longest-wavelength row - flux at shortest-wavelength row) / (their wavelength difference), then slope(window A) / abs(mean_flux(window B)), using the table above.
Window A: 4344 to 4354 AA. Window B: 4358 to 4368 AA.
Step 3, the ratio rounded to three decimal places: 0.005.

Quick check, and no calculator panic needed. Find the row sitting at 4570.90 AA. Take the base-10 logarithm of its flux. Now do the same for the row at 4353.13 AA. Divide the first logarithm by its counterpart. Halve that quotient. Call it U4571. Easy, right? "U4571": 0.636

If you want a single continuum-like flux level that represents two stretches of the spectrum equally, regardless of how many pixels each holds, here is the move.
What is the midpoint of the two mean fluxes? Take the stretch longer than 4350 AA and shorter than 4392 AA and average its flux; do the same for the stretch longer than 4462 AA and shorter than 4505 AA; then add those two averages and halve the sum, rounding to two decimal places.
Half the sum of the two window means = 4.31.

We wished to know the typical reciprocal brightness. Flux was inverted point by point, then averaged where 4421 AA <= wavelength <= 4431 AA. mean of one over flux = 0.246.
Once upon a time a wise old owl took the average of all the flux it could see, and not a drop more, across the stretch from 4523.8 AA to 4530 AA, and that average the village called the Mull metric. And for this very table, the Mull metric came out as 3.84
